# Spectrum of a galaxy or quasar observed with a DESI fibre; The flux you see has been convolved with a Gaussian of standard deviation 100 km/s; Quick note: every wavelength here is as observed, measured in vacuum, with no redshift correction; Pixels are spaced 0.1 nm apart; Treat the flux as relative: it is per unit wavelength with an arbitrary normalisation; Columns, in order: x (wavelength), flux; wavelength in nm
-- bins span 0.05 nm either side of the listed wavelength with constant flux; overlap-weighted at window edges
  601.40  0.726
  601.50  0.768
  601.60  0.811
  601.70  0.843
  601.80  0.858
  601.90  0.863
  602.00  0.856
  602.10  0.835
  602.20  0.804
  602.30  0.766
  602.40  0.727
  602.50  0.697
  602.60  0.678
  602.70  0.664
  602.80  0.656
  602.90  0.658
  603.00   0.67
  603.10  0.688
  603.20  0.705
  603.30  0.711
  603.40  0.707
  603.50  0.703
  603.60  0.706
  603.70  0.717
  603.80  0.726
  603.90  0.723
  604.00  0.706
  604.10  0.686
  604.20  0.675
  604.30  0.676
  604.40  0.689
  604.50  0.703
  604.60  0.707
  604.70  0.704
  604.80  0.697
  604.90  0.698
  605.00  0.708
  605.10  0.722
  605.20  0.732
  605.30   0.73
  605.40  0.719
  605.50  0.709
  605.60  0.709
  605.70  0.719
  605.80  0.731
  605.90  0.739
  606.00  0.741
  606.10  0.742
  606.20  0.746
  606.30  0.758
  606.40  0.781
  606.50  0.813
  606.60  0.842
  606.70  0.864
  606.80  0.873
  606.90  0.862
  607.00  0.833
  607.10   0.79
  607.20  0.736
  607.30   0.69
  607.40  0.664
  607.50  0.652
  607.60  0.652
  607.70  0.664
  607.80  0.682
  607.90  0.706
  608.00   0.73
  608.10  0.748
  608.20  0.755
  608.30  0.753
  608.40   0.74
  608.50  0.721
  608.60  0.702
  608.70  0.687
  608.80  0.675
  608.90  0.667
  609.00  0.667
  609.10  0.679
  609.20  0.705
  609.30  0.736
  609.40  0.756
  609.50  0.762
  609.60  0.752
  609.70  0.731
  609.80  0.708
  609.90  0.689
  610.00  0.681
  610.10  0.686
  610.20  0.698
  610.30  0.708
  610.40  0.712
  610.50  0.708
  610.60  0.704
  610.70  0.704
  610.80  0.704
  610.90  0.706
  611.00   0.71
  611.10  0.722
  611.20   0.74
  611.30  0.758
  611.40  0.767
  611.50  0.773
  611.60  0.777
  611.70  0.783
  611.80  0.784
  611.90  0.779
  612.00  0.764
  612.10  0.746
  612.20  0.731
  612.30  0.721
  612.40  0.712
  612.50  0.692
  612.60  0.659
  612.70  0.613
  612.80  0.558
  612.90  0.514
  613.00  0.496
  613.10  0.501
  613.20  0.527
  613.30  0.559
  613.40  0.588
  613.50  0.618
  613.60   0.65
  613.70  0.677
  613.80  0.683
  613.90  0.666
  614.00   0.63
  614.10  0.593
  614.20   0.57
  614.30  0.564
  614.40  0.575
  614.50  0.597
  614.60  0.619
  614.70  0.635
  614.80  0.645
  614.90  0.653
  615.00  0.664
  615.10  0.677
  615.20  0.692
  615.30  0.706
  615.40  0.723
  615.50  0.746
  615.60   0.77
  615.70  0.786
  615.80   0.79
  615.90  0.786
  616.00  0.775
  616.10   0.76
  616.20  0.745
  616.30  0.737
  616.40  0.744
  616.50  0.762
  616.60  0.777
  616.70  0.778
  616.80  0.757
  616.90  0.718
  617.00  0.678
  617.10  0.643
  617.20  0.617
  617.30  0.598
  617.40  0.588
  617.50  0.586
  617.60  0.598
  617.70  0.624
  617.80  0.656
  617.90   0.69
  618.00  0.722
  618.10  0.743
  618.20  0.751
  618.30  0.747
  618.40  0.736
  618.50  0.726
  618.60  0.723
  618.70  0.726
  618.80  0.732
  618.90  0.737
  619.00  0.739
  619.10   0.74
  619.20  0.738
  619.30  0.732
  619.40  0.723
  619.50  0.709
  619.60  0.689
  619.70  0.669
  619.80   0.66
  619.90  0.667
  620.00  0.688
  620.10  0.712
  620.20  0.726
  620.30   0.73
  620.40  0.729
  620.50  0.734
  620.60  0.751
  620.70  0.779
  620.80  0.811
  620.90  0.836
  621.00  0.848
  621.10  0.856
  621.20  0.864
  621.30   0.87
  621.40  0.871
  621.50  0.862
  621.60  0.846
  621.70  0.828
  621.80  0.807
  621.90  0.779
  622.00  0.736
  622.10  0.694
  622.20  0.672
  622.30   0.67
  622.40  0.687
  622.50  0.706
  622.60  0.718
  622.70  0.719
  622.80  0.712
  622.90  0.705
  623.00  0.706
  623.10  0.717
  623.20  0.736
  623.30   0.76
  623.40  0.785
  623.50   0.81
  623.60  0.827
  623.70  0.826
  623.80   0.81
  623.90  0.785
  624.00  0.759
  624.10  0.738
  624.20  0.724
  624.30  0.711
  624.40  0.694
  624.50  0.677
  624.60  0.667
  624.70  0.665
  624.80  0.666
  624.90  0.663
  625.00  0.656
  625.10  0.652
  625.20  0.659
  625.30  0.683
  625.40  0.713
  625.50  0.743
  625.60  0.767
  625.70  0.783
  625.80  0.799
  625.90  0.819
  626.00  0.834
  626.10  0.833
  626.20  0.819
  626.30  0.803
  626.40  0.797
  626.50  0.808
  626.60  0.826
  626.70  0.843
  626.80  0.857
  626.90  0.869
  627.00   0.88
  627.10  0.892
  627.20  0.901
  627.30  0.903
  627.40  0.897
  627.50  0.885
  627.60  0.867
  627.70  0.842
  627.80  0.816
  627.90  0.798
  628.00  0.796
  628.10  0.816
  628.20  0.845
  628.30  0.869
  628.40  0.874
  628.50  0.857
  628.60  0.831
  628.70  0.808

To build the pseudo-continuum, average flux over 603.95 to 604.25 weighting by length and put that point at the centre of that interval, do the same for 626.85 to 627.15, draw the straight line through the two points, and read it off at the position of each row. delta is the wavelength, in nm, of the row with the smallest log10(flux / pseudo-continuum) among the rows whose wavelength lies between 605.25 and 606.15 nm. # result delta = 605.60 nm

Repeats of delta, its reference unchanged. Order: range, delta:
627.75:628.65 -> 628.00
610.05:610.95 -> 610.10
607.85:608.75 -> 608.70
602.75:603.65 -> 602.80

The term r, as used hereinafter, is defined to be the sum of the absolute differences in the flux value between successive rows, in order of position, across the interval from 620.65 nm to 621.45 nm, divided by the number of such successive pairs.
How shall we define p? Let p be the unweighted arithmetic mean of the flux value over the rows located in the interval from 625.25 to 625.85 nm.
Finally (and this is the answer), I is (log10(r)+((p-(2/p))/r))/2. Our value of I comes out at -74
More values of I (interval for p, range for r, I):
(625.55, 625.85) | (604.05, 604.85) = -118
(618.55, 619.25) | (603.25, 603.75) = -182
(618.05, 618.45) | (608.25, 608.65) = -58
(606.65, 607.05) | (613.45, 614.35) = -33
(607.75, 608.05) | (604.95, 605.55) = -114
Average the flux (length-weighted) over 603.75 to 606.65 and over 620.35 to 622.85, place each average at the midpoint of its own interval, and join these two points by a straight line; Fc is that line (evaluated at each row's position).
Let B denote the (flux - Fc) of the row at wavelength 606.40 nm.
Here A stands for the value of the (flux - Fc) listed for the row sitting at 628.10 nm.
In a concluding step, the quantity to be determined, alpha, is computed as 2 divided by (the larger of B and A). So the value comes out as 38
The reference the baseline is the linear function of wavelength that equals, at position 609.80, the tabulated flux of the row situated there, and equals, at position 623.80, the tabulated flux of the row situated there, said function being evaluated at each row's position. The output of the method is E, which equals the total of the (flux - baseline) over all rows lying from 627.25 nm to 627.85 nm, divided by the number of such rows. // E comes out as 0.031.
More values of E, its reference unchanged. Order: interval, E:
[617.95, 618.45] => -0.029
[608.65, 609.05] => -0.027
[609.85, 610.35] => -0.018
